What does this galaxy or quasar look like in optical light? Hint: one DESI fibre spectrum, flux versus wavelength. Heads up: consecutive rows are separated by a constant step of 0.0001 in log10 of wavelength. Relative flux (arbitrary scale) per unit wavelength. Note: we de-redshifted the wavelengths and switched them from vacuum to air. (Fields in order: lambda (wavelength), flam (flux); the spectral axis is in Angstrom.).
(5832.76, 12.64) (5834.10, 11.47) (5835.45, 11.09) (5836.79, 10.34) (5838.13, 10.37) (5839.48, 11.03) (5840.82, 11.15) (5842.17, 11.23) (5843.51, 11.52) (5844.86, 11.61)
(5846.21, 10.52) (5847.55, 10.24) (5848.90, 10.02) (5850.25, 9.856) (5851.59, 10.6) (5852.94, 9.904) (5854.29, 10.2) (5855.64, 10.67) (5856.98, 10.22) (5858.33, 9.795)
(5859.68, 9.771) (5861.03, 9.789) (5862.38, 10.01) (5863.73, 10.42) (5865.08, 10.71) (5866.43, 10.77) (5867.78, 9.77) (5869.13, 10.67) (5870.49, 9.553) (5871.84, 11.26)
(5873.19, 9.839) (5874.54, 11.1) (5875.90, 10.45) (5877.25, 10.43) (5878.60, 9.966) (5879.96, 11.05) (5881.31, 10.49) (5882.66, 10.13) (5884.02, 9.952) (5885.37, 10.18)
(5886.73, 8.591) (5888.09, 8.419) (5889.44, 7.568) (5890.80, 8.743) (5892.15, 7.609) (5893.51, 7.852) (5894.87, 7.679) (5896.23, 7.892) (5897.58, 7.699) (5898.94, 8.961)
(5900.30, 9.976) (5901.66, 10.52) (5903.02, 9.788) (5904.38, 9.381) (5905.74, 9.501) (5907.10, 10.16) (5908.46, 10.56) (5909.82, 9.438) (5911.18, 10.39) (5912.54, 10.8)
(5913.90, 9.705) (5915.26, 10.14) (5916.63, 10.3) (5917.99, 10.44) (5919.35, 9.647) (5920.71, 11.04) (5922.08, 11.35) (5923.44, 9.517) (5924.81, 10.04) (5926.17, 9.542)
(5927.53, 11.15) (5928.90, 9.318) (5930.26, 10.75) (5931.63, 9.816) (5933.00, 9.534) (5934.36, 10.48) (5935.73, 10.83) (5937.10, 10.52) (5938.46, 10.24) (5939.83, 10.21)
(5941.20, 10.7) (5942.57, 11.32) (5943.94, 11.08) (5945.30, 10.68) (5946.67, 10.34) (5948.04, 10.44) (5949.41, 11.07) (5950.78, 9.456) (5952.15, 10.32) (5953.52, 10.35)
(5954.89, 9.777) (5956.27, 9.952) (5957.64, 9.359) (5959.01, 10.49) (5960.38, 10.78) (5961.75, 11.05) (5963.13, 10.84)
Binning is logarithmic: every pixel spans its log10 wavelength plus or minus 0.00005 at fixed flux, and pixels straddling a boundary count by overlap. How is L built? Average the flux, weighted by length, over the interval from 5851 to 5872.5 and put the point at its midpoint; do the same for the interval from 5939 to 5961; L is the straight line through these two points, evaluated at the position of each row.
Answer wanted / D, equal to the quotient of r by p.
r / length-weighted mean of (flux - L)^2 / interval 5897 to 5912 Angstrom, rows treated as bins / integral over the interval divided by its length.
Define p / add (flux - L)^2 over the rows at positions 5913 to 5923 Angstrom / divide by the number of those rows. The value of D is 2.9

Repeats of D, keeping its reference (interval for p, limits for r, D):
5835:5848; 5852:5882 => 0.3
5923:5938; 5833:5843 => 2.3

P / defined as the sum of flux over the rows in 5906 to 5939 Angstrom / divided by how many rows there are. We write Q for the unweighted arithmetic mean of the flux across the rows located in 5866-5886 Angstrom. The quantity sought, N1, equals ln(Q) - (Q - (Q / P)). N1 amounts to -7.02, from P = 10.2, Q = 10.37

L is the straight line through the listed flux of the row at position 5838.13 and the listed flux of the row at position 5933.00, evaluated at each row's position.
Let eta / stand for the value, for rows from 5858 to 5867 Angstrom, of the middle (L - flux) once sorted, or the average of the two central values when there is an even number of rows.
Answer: 0.1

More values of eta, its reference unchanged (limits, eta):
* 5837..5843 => -0.7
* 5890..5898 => 2.1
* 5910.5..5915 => -0.7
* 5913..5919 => -0.5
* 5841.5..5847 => -1.0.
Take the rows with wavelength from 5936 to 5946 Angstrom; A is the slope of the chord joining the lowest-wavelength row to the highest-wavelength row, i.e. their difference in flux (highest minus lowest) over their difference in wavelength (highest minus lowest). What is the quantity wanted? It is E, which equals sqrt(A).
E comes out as 0.14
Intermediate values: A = 0.020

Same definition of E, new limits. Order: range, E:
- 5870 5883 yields 0.22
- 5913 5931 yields 0.25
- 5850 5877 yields 0.15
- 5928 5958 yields 0.04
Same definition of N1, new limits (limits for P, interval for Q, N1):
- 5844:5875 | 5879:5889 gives -6.59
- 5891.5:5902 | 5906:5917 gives -6.67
